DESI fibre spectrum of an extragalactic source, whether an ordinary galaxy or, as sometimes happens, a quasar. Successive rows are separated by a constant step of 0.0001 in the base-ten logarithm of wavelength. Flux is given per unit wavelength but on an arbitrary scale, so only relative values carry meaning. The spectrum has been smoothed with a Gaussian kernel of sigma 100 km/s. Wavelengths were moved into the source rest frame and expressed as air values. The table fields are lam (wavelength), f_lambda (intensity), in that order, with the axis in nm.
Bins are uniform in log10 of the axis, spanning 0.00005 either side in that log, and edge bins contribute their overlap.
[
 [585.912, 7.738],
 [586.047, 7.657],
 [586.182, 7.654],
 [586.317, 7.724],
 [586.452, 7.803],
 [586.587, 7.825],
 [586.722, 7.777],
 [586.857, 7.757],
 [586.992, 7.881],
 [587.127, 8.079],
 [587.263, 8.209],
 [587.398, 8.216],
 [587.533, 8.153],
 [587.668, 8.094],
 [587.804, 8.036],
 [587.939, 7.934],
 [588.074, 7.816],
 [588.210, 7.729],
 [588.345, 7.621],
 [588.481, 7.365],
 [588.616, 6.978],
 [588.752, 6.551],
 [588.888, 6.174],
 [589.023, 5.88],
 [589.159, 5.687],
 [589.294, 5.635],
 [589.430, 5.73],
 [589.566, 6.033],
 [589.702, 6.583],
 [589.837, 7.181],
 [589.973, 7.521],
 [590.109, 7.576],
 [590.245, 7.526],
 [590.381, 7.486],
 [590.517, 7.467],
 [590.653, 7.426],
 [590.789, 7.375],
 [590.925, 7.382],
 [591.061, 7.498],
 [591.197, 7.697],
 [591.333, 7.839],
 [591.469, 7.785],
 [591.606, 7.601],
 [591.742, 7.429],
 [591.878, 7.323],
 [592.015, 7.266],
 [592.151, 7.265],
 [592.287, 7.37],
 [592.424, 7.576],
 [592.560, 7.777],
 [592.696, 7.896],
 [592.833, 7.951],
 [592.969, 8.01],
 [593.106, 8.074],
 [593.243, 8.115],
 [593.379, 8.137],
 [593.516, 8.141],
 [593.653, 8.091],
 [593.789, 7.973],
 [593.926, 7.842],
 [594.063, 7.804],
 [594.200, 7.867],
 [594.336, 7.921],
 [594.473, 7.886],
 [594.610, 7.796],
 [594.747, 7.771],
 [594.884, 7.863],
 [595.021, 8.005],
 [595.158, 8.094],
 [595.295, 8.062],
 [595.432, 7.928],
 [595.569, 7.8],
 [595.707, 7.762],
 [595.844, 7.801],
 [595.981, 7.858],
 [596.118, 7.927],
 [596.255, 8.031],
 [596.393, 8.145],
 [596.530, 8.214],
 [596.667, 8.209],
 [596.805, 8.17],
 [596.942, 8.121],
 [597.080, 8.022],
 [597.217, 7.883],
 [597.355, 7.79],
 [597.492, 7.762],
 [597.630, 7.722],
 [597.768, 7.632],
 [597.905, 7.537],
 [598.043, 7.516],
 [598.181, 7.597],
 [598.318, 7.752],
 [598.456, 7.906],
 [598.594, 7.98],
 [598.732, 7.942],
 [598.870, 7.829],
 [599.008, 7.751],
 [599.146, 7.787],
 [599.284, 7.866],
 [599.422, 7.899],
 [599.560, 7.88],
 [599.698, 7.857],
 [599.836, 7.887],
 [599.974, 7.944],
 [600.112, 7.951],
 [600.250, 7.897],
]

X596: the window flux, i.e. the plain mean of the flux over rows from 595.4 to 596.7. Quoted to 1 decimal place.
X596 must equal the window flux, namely 8.0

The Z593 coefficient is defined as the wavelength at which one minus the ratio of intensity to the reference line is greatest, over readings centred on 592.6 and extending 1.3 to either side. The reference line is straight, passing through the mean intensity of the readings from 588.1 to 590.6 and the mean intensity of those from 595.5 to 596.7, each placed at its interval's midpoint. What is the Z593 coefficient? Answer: 592.151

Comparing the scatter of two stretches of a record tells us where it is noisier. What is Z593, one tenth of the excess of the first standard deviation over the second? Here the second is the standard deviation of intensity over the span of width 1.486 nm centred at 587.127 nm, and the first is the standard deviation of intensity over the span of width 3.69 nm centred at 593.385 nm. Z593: 0.01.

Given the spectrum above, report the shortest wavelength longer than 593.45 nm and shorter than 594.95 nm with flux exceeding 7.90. 593.516 nm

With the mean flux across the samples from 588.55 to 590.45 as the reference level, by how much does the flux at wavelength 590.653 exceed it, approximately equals 0.82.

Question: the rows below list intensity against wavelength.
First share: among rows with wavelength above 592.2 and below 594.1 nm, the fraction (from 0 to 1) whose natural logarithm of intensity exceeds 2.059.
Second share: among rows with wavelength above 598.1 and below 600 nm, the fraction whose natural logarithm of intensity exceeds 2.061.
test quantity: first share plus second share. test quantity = 1.4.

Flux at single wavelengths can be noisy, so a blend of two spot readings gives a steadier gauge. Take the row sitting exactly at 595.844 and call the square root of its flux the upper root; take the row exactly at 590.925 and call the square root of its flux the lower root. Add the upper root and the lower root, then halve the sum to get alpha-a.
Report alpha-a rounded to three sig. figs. 2.76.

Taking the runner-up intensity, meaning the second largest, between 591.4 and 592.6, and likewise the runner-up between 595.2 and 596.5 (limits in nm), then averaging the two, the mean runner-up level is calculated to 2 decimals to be 7.92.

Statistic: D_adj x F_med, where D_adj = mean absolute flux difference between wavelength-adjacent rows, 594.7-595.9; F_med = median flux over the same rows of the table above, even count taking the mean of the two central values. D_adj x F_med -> 0.68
